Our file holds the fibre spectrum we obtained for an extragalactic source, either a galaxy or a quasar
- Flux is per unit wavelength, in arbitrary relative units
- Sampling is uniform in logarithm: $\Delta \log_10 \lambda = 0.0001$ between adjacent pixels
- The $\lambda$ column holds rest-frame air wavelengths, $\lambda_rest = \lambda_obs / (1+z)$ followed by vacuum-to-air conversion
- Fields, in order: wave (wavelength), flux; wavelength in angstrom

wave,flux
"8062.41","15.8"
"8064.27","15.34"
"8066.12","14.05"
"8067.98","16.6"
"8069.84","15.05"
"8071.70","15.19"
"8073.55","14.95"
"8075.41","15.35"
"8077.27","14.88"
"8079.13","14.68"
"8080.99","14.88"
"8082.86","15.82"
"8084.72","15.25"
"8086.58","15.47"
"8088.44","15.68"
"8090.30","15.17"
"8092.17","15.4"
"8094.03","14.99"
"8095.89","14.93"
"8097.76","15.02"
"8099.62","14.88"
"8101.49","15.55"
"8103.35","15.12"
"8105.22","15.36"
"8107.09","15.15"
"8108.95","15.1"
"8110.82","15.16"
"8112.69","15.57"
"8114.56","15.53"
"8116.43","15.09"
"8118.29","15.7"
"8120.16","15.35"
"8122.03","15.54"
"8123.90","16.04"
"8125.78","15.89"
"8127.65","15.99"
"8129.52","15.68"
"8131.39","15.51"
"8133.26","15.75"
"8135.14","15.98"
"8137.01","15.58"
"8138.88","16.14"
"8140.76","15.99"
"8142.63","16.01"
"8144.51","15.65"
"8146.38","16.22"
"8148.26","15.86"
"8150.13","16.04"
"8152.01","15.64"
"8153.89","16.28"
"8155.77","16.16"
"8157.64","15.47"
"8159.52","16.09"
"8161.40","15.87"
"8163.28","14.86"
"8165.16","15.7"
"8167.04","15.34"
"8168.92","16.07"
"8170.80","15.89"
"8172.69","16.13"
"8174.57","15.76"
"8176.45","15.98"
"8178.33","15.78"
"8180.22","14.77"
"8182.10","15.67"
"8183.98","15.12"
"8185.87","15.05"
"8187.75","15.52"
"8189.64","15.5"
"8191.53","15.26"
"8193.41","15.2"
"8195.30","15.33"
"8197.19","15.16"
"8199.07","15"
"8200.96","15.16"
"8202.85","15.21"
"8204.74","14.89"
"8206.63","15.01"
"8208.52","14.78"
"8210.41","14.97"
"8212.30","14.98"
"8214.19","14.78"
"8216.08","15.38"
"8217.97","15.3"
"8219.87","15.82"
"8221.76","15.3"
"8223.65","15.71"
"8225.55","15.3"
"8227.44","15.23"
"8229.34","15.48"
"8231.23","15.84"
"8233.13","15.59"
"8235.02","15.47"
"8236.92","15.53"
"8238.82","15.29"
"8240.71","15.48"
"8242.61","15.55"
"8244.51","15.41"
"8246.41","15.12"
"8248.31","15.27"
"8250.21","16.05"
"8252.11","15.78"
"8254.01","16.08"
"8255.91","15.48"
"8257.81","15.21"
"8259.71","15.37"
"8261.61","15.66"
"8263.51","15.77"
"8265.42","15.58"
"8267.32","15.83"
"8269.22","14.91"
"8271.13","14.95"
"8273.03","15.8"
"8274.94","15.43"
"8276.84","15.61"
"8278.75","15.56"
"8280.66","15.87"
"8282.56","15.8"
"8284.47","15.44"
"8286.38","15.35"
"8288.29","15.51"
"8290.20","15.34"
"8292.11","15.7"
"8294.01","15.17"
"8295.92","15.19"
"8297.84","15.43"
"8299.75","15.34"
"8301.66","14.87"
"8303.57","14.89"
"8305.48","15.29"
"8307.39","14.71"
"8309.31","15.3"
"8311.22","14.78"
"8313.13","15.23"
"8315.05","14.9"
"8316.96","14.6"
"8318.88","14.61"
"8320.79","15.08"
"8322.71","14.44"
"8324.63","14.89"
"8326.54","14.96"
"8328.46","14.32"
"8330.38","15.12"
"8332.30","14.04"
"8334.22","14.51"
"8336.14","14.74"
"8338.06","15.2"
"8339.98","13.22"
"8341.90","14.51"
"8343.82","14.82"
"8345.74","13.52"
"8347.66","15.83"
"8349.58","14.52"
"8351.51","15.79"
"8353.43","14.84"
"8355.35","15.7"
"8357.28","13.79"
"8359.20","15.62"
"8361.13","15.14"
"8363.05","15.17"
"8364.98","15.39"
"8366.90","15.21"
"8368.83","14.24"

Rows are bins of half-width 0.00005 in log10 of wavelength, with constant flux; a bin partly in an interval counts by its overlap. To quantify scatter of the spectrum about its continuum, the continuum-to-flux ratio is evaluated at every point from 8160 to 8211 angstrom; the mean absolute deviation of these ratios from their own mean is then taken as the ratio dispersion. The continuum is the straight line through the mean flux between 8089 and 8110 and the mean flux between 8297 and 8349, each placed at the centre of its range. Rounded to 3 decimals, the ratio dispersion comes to 0.021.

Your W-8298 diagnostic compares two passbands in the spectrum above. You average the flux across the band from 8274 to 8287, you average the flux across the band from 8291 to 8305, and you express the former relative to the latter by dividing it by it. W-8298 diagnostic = 1.02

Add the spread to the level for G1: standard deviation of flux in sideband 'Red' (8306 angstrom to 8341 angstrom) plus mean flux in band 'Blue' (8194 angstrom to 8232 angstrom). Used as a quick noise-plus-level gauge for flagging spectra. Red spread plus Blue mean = 15.7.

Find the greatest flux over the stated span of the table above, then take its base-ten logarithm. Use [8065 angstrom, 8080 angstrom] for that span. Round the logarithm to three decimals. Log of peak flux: 1.220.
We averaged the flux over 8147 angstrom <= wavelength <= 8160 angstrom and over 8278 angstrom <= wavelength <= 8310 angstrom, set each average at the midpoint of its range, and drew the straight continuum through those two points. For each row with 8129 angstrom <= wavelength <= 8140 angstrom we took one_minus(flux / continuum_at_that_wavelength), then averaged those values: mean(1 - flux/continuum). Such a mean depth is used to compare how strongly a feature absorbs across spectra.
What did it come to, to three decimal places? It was 0.015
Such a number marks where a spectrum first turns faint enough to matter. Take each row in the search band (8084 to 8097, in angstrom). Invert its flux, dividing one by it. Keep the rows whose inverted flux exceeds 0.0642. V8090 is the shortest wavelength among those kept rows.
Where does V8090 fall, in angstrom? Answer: 8084.72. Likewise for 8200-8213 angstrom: 8200.96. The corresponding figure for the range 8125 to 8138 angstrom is 8131.39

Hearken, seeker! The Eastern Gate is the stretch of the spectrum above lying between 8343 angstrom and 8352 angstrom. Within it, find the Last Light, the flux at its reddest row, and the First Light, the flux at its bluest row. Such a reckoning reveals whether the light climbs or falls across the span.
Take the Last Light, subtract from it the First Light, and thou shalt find 1.0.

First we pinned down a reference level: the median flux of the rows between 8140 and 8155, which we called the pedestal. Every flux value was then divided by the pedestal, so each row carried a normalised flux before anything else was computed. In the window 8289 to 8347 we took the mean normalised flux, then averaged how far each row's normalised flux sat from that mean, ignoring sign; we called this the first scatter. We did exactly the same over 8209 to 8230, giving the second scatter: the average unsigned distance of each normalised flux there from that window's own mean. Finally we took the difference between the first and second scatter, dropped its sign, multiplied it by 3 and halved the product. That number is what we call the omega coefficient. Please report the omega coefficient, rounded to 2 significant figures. 0.016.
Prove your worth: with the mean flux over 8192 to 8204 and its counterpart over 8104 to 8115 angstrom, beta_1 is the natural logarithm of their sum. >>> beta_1 3.42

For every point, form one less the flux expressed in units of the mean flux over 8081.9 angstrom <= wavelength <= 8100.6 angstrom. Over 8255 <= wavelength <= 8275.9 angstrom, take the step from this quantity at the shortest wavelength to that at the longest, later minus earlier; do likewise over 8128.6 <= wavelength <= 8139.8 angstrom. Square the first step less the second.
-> 0.0011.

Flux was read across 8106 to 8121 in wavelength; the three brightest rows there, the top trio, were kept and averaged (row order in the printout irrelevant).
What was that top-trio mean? 15.6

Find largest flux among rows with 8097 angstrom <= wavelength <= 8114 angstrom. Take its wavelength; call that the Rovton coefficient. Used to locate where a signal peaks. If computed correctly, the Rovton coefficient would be 8112.69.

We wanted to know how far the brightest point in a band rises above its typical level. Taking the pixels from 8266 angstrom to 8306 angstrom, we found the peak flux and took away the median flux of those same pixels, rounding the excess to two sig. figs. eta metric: 0.44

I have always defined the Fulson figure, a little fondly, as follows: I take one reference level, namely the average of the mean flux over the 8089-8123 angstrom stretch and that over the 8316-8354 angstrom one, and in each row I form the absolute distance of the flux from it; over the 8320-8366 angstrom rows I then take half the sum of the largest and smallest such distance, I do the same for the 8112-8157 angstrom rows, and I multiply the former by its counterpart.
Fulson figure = 0.63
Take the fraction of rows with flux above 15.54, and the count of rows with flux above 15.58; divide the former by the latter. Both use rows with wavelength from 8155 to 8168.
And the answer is 0.14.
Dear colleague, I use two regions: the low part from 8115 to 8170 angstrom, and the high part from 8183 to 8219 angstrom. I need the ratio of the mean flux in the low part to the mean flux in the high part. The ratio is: 1.04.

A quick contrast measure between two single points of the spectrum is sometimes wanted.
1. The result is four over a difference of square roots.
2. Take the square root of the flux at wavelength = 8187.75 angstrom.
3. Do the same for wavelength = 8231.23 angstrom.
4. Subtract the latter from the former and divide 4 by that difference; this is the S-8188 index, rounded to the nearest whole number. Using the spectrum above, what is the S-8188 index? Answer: -99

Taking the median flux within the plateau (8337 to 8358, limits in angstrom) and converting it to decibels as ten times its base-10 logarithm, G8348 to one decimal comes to 11.7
